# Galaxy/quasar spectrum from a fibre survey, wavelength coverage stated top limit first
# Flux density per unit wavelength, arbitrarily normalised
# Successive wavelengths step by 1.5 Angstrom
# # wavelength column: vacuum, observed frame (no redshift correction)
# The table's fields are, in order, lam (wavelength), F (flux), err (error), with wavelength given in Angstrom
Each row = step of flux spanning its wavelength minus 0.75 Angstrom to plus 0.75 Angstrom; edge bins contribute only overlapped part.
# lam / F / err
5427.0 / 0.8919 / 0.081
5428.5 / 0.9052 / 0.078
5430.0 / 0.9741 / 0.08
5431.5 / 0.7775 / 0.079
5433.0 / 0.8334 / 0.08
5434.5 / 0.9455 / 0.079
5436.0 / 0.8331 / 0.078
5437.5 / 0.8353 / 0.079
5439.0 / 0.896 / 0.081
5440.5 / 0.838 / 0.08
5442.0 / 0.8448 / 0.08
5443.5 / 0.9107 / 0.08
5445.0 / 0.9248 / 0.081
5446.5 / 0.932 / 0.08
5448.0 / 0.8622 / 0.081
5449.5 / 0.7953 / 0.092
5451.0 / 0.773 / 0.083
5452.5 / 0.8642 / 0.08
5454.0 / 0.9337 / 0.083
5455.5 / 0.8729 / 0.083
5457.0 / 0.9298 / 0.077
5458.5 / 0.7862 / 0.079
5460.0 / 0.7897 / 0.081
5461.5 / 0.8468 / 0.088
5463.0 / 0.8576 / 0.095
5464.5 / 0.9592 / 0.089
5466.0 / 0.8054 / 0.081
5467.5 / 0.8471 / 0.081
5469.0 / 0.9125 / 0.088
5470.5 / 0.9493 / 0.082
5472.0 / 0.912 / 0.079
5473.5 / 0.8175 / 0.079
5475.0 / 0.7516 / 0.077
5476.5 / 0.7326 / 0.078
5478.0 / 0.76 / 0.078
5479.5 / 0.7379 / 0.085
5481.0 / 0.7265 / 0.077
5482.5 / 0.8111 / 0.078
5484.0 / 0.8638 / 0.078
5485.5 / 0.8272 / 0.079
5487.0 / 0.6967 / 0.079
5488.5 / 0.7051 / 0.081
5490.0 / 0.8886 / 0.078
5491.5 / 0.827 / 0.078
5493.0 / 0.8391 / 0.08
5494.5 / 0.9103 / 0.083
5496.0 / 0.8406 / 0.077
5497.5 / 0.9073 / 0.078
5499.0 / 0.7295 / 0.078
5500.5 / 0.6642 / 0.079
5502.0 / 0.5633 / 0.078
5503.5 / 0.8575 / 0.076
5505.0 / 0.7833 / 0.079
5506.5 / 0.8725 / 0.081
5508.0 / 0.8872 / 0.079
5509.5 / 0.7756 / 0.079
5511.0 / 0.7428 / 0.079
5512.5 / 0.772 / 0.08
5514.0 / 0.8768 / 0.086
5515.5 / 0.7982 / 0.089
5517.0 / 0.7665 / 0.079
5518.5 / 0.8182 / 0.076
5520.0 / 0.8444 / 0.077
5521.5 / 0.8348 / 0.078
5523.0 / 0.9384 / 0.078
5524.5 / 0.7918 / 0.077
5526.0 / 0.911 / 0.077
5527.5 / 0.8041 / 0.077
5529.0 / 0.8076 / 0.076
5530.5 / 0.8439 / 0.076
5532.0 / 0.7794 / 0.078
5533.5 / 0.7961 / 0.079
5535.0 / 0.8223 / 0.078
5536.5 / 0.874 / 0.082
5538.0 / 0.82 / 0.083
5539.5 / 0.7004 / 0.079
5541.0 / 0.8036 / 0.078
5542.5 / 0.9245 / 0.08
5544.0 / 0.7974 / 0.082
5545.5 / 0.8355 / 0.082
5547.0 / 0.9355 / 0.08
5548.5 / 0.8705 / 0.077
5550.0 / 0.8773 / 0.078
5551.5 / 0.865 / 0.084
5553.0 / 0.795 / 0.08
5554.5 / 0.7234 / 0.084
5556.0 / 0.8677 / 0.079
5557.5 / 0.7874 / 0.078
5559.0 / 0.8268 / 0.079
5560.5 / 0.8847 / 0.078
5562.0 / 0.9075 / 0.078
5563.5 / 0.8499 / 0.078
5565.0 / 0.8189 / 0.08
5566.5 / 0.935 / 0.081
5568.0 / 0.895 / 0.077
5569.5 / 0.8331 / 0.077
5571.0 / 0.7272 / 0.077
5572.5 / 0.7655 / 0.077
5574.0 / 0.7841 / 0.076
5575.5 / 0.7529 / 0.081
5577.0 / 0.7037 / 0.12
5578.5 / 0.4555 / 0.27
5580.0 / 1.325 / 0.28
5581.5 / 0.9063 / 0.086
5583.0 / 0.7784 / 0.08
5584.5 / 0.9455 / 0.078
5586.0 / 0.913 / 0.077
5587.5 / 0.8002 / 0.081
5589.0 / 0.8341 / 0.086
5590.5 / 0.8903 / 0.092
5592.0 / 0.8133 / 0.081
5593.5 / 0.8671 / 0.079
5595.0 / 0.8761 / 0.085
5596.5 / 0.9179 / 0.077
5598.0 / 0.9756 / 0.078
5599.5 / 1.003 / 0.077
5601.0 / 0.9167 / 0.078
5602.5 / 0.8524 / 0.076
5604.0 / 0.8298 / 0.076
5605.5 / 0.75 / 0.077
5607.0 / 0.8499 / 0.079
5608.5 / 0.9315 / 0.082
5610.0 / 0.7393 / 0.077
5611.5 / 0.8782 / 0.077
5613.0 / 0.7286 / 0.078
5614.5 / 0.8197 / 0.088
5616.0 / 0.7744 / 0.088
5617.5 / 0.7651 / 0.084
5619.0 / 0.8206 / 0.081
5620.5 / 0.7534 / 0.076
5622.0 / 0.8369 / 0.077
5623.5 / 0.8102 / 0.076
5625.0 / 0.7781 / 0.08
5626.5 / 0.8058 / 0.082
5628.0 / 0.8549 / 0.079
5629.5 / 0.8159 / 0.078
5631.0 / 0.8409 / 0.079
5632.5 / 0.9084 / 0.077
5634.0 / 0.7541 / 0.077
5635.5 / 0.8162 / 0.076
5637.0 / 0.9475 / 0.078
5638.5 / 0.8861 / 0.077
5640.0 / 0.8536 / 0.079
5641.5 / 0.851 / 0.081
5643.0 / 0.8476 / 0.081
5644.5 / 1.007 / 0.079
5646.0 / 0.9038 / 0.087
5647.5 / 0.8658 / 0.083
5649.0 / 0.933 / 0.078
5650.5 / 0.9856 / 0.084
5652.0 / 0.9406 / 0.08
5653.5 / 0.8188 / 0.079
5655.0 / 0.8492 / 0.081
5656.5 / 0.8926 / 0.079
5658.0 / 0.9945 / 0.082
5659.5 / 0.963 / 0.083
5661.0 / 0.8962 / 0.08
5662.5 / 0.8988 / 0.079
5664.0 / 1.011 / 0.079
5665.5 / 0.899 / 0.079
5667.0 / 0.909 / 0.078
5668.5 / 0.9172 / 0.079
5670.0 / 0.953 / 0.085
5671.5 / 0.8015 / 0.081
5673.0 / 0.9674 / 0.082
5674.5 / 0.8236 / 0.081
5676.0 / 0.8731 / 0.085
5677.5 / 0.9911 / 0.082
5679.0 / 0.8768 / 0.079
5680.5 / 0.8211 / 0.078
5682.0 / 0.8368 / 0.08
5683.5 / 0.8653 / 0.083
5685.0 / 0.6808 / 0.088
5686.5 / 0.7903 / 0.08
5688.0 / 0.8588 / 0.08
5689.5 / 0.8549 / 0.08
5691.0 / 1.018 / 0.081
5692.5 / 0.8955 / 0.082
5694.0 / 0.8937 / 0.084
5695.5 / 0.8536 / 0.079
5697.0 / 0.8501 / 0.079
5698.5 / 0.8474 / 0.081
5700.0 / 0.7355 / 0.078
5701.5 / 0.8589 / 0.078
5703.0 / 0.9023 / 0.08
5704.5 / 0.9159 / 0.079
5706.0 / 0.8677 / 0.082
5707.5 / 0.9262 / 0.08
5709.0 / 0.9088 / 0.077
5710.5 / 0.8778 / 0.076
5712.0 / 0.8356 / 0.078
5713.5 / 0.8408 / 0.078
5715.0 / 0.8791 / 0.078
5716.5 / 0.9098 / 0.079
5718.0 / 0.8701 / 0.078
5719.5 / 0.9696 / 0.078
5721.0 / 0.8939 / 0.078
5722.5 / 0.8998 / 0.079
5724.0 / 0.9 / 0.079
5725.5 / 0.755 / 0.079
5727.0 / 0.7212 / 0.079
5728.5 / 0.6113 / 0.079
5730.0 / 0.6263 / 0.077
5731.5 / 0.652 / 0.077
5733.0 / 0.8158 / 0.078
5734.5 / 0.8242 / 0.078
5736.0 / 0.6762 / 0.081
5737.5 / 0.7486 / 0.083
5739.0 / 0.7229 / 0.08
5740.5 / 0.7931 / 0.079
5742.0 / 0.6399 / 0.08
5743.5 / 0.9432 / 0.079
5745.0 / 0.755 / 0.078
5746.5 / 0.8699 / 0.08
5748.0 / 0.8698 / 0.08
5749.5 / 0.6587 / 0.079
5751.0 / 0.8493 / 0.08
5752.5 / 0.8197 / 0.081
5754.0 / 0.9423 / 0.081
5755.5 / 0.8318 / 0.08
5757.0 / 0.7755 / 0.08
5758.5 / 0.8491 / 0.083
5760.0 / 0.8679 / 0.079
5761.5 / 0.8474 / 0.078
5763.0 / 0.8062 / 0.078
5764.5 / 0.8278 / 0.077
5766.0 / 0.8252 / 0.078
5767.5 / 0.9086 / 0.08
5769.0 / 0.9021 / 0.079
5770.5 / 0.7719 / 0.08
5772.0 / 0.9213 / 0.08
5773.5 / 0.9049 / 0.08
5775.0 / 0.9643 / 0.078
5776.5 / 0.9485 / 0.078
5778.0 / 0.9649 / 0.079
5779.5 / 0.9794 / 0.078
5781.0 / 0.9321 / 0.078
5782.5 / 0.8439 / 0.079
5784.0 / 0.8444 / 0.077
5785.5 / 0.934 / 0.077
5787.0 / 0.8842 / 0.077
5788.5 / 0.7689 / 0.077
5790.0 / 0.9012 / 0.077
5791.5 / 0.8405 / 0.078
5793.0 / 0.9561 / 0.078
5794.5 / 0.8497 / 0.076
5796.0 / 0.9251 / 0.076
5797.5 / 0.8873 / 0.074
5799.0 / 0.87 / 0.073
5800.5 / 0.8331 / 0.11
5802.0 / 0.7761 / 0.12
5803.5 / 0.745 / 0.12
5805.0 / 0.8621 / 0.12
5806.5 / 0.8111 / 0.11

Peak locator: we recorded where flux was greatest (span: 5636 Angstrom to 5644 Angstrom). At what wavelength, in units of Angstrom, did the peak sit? 5637.0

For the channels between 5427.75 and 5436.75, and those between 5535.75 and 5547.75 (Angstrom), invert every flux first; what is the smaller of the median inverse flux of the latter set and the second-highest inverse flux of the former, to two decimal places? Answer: 1.20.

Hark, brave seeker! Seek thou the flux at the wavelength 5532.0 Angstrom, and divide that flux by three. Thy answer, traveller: 0.260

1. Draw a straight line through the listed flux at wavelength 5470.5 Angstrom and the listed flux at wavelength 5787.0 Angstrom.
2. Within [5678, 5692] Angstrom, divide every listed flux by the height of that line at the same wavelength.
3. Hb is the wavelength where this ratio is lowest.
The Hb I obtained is 5685.0 Angstrom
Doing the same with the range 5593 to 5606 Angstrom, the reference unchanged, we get 5605.5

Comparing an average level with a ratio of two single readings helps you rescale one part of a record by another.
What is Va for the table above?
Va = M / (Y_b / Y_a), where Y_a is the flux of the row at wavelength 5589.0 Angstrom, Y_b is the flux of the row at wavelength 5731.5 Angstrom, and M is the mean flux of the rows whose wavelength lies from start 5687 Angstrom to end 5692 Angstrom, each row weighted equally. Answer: 1.16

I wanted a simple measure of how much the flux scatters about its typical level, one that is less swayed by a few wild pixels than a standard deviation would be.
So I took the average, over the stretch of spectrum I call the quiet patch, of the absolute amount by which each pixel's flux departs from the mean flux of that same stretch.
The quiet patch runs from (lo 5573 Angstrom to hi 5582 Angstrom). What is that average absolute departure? 0.20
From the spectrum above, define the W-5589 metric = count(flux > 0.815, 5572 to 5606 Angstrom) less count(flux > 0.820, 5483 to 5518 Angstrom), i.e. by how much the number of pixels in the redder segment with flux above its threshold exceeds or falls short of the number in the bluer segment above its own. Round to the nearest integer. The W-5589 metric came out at 2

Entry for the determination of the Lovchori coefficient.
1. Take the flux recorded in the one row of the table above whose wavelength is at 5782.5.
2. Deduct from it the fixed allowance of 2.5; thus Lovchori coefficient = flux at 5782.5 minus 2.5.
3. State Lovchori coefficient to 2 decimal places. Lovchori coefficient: -1.66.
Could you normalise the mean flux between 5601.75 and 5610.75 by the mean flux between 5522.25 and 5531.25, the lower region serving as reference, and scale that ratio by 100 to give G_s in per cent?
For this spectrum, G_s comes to 97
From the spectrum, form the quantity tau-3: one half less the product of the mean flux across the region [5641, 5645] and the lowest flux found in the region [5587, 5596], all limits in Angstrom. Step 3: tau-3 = -0.22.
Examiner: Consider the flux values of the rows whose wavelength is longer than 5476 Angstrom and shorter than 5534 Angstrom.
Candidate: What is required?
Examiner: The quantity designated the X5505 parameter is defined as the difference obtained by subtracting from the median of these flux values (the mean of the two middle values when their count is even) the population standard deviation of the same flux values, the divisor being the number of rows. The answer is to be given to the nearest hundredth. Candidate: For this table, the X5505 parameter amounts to 0.73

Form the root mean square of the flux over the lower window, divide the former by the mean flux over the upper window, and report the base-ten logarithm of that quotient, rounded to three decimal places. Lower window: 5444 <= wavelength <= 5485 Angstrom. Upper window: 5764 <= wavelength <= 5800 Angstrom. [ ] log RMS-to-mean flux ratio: -0.022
